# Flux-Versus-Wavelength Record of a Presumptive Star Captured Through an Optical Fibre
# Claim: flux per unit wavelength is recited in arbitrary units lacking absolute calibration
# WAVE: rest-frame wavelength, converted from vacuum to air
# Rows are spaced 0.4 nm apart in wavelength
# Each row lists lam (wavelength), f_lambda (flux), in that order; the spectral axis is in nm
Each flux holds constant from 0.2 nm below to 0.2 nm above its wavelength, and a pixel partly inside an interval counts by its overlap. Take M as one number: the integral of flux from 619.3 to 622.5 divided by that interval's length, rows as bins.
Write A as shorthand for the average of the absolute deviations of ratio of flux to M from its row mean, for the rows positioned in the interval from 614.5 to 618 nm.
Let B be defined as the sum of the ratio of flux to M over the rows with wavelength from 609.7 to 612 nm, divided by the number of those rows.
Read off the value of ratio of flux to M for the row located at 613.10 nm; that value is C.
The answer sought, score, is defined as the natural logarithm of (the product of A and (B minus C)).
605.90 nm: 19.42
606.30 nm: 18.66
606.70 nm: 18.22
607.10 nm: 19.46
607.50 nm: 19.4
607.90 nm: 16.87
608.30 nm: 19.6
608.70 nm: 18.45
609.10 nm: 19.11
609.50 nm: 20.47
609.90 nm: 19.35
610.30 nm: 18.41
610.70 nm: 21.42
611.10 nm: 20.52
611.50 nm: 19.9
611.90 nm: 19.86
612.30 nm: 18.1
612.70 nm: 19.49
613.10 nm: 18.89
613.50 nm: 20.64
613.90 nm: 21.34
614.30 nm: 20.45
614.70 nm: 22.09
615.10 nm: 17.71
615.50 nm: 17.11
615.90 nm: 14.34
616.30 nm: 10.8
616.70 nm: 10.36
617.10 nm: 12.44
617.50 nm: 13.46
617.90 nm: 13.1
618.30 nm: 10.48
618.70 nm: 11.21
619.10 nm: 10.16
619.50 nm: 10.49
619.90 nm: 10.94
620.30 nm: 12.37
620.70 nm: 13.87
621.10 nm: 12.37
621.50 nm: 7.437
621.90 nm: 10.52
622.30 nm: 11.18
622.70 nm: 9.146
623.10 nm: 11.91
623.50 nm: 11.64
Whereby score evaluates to -3.73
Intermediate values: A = 0.26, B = 1.79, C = 1.69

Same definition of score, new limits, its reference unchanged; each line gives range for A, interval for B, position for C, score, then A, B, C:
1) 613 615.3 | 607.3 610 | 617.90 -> -2.81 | 0.11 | 1.71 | 1.18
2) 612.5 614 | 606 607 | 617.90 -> -3.25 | 0.08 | 1.65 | 1.18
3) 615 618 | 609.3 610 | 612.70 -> -4.98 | 0.18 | 1.79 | 1.75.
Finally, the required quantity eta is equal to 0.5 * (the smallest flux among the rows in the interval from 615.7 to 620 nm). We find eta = 5.1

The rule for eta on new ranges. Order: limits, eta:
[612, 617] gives 5.2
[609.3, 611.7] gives 9.2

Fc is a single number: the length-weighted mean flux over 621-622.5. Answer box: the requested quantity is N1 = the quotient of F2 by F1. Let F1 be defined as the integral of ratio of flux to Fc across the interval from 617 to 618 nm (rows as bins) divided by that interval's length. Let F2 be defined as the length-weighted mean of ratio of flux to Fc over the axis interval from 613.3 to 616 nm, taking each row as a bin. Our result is 1.5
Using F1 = 1.3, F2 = 1.88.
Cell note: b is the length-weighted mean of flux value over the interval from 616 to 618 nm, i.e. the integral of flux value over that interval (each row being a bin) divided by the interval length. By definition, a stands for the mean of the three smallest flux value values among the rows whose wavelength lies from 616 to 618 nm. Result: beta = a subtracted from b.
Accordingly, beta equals 0.89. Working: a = 11.2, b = 12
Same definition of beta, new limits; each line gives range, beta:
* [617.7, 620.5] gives 0.87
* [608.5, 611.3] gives 1.02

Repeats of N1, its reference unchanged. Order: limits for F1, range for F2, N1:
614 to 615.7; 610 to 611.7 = 1.0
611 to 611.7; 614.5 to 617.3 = 0.7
